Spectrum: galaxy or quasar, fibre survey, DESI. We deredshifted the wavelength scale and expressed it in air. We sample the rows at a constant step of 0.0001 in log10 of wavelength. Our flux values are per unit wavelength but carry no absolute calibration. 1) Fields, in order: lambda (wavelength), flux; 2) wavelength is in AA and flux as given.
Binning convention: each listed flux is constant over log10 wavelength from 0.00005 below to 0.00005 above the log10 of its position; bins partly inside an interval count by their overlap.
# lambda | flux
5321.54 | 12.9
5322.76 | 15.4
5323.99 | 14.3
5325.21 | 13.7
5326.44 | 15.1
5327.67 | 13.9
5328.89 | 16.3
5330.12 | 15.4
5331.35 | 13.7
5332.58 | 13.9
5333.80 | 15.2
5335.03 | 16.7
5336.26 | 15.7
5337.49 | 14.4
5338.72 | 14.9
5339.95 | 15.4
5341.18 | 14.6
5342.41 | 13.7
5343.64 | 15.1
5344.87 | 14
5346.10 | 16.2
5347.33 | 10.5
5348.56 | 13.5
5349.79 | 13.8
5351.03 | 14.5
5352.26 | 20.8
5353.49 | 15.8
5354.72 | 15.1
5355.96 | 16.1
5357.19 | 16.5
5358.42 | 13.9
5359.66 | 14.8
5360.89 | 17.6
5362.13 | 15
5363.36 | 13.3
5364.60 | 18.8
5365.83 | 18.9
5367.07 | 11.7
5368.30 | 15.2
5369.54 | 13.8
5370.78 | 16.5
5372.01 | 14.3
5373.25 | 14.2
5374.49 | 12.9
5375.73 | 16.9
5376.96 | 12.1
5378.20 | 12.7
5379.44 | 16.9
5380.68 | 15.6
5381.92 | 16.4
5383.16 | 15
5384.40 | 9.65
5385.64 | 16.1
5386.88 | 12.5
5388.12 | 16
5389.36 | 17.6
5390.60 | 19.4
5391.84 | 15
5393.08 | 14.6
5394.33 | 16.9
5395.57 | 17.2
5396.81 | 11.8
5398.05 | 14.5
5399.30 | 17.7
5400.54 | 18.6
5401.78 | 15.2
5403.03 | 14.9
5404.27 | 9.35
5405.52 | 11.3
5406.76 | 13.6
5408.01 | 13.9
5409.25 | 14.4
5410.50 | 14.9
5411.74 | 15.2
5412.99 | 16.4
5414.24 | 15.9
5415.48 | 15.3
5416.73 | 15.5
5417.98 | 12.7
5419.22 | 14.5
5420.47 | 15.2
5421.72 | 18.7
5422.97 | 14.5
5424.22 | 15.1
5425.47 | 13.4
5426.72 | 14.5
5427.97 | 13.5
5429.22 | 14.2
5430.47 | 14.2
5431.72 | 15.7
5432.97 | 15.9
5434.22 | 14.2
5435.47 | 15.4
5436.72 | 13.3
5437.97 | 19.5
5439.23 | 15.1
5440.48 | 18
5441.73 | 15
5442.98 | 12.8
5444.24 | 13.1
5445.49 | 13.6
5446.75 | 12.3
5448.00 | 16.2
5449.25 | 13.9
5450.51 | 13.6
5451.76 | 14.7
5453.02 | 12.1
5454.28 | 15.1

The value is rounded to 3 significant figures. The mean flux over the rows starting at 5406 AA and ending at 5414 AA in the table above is 14.7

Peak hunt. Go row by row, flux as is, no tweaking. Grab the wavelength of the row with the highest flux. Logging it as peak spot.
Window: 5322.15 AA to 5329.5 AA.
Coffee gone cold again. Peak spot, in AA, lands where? 5328.89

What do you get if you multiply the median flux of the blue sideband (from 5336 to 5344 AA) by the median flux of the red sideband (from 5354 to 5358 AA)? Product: 240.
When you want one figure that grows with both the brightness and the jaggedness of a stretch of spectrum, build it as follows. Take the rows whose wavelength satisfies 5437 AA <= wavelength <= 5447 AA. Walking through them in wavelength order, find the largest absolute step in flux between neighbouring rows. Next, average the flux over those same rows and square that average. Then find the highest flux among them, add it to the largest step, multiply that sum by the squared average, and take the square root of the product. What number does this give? 73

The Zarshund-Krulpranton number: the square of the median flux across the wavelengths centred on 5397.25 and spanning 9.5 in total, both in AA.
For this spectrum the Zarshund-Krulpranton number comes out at 258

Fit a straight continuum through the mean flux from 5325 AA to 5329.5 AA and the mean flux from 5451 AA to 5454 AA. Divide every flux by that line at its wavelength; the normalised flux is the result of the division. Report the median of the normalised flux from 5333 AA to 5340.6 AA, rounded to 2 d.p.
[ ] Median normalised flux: 1.04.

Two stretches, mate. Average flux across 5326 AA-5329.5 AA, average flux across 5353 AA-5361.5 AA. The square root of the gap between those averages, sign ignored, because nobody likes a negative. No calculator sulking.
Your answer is 0.8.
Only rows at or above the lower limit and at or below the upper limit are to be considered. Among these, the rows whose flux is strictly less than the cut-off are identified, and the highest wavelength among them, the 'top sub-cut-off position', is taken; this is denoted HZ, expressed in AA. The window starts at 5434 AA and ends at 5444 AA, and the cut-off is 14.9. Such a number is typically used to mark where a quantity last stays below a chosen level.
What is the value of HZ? 5442.98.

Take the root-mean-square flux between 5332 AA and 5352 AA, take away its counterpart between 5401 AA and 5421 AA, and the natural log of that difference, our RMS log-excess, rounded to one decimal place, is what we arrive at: -1.6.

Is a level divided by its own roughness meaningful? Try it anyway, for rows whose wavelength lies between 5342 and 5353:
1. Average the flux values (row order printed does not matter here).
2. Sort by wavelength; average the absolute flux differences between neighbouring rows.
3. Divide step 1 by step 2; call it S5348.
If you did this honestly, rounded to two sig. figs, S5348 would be 5.7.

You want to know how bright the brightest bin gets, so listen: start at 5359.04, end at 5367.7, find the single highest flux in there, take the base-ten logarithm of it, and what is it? 1.276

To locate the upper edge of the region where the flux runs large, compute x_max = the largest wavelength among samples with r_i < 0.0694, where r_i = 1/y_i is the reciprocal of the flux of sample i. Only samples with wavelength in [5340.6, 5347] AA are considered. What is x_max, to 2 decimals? 5346.10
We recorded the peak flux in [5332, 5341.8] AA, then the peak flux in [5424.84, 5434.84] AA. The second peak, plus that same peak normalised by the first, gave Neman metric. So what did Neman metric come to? 16.9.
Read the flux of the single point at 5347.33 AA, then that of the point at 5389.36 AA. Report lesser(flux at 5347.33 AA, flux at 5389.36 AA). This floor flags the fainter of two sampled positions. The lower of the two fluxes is 10.5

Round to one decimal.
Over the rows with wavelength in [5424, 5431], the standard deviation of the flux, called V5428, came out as 0.6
